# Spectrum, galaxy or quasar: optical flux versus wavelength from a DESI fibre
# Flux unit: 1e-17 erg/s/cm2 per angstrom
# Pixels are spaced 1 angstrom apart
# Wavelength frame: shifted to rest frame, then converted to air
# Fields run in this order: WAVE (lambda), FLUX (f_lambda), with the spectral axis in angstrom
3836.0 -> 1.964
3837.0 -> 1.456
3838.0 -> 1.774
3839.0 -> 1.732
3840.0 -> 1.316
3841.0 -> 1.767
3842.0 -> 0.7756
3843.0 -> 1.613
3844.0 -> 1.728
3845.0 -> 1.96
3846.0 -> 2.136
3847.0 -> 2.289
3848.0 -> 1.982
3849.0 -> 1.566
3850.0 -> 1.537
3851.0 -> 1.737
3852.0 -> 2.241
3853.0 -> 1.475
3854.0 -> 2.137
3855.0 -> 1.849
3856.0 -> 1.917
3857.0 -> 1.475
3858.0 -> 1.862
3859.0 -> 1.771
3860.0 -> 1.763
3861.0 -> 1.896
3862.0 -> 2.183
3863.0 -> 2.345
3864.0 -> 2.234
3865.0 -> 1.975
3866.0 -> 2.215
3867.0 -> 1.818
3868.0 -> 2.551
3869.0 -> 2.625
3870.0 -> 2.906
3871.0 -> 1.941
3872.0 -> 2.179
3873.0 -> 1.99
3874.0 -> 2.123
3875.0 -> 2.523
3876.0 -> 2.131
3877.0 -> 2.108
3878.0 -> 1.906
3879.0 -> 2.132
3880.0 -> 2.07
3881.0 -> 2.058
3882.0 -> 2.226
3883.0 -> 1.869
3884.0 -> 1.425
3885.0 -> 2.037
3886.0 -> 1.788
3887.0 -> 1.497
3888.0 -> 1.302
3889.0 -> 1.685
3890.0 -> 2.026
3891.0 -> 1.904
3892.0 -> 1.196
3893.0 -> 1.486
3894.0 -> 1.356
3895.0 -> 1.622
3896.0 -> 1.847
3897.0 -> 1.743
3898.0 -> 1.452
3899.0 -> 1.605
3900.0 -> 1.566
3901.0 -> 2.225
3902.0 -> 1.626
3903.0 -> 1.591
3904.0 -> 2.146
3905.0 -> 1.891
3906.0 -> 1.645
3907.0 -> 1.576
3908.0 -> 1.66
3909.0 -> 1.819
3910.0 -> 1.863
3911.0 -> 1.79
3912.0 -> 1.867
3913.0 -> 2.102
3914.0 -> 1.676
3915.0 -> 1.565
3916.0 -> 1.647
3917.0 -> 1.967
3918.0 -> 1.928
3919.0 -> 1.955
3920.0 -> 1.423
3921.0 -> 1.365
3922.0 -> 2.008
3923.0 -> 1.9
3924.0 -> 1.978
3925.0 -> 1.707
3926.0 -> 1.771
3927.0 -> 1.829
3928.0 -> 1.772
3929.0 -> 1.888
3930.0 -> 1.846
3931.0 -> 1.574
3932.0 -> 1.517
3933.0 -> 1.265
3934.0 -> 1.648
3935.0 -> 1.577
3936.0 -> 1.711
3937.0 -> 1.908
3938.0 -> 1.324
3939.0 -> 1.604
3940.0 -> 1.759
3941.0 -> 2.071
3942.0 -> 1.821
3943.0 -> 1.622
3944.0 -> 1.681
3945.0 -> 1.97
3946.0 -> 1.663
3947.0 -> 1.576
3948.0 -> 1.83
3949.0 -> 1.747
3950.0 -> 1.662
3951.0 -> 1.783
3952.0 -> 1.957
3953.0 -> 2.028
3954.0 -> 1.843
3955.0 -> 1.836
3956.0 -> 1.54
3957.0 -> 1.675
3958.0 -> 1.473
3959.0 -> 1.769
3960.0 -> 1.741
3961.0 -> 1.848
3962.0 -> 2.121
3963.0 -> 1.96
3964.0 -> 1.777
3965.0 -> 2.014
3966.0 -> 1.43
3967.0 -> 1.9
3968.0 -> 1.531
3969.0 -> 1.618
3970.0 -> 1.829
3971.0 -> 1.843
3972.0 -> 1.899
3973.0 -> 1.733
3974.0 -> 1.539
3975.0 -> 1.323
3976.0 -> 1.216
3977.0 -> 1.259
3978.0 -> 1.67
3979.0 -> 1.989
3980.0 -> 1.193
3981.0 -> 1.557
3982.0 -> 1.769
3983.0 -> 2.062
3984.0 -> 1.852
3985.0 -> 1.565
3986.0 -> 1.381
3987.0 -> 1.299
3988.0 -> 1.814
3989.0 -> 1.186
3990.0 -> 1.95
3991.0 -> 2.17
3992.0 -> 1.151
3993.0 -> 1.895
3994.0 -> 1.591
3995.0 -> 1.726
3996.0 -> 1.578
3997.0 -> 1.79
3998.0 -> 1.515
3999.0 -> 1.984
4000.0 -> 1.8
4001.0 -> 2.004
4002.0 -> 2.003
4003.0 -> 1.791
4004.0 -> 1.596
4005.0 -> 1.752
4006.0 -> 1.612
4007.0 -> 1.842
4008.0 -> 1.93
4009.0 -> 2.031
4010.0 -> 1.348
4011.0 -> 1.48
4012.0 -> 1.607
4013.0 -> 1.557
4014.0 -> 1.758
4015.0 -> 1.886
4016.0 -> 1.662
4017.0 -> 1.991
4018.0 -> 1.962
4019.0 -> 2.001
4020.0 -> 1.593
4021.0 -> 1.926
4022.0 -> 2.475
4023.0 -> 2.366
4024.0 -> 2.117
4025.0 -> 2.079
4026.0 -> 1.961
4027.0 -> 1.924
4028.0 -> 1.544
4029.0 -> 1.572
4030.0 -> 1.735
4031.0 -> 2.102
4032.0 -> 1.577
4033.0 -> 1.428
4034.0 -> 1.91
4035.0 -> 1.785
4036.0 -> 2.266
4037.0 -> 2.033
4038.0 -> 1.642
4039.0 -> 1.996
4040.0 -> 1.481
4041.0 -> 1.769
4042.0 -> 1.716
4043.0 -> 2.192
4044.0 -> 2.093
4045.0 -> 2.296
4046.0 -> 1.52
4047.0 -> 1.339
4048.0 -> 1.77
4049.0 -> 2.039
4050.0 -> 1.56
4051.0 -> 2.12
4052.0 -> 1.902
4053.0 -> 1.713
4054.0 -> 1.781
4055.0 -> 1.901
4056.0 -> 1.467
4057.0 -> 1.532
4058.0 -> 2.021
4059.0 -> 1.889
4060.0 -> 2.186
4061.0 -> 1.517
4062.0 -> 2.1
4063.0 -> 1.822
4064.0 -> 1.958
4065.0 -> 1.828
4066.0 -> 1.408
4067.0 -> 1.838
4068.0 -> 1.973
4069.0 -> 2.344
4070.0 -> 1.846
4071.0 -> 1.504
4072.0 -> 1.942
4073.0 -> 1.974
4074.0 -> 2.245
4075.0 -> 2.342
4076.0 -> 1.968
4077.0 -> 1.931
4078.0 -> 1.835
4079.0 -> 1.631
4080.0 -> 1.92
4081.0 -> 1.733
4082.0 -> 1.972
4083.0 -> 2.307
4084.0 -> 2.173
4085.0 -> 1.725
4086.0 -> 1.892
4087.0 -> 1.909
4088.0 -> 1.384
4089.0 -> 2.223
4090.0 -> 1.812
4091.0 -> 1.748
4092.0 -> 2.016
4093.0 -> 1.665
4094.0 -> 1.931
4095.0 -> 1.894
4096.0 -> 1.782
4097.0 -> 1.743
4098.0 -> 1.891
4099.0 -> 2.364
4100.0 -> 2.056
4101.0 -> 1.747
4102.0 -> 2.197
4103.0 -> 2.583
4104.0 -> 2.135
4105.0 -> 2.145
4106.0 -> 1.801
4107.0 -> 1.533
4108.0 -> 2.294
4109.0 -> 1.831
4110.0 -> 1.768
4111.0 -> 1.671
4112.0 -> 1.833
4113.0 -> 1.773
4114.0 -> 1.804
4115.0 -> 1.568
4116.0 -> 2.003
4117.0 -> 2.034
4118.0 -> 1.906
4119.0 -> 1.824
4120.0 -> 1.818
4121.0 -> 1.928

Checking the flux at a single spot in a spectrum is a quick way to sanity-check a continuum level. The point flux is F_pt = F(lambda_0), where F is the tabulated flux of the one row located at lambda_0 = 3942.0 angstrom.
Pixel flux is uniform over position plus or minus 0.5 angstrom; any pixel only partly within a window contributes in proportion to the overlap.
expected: 1.821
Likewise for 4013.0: 1.557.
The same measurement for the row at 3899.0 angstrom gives 1.605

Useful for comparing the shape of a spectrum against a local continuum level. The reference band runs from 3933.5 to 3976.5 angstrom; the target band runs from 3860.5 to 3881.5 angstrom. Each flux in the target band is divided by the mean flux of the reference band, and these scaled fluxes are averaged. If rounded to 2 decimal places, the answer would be 1.26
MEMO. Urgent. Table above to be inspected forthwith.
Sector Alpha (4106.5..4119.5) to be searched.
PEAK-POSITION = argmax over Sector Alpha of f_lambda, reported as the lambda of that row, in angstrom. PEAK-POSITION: 4108.0 angstrom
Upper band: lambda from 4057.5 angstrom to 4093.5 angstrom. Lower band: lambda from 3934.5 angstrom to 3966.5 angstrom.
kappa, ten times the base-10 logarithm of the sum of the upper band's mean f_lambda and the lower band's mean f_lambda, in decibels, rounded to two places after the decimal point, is 5.64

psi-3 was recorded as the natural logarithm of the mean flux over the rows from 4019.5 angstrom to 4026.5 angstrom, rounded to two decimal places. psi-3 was 0.73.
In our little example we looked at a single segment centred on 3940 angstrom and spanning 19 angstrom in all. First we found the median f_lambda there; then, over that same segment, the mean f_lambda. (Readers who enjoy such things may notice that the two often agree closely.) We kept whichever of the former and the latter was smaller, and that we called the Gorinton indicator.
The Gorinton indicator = 1.66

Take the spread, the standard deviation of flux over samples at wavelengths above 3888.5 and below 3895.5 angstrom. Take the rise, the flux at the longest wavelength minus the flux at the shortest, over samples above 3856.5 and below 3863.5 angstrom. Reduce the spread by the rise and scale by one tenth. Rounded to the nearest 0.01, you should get -0.06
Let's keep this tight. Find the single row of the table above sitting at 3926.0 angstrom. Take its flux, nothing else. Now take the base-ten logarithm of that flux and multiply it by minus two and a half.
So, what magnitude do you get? -0.62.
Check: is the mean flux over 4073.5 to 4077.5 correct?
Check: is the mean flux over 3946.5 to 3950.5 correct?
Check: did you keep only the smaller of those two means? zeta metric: 1.70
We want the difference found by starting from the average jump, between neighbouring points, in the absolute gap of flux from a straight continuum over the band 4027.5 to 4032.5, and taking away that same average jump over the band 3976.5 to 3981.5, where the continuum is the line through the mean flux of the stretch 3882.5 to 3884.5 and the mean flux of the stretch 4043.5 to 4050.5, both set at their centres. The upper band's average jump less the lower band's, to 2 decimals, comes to -0.17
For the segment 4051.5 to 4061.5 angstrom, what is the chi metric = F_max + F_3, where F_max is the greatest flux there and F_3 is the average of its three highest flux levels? 4.22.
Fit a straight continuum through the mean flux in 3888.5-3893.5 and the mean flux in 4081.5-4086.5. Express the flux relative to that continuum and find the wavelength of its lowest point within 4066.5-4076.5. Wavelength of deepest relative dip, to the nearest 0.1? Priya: 4071.0 angstrom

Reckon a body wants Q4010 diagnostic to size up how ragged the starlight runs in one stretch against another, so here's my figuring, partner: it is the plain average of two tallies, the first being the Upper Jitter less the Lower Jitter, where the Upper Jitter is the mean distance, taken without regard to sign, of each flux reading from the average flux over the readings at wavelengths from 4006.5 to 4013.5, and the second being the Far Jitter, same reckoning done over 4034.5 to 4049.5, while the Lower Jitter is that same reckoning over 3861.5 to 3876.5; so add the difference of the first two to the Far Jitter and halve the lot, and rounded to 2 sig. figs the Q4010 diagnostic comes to 0.12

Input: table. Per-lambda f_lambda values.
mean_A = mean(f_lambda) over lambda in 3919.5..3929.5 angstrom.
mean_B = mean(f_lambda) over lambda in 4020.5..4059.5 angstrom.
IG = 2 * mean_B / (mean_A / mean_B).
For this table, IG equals 3.92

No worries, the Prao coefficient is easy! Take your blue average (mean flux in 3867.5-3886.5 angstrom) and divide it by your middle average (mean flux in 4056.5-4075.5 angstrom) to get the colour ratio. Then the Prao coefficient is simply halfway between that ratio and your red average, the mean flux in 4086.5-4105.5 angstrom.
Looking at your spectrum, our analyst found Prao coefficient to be 1.54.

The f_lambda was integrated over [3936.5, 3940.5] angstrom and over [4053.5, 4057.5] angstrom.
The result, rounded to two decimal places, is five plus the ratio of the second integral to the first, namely 6.01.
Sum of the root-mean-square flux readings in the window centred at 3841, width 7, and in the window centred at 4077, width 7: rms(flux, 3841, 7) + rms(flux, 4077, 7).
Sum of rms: 3.6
